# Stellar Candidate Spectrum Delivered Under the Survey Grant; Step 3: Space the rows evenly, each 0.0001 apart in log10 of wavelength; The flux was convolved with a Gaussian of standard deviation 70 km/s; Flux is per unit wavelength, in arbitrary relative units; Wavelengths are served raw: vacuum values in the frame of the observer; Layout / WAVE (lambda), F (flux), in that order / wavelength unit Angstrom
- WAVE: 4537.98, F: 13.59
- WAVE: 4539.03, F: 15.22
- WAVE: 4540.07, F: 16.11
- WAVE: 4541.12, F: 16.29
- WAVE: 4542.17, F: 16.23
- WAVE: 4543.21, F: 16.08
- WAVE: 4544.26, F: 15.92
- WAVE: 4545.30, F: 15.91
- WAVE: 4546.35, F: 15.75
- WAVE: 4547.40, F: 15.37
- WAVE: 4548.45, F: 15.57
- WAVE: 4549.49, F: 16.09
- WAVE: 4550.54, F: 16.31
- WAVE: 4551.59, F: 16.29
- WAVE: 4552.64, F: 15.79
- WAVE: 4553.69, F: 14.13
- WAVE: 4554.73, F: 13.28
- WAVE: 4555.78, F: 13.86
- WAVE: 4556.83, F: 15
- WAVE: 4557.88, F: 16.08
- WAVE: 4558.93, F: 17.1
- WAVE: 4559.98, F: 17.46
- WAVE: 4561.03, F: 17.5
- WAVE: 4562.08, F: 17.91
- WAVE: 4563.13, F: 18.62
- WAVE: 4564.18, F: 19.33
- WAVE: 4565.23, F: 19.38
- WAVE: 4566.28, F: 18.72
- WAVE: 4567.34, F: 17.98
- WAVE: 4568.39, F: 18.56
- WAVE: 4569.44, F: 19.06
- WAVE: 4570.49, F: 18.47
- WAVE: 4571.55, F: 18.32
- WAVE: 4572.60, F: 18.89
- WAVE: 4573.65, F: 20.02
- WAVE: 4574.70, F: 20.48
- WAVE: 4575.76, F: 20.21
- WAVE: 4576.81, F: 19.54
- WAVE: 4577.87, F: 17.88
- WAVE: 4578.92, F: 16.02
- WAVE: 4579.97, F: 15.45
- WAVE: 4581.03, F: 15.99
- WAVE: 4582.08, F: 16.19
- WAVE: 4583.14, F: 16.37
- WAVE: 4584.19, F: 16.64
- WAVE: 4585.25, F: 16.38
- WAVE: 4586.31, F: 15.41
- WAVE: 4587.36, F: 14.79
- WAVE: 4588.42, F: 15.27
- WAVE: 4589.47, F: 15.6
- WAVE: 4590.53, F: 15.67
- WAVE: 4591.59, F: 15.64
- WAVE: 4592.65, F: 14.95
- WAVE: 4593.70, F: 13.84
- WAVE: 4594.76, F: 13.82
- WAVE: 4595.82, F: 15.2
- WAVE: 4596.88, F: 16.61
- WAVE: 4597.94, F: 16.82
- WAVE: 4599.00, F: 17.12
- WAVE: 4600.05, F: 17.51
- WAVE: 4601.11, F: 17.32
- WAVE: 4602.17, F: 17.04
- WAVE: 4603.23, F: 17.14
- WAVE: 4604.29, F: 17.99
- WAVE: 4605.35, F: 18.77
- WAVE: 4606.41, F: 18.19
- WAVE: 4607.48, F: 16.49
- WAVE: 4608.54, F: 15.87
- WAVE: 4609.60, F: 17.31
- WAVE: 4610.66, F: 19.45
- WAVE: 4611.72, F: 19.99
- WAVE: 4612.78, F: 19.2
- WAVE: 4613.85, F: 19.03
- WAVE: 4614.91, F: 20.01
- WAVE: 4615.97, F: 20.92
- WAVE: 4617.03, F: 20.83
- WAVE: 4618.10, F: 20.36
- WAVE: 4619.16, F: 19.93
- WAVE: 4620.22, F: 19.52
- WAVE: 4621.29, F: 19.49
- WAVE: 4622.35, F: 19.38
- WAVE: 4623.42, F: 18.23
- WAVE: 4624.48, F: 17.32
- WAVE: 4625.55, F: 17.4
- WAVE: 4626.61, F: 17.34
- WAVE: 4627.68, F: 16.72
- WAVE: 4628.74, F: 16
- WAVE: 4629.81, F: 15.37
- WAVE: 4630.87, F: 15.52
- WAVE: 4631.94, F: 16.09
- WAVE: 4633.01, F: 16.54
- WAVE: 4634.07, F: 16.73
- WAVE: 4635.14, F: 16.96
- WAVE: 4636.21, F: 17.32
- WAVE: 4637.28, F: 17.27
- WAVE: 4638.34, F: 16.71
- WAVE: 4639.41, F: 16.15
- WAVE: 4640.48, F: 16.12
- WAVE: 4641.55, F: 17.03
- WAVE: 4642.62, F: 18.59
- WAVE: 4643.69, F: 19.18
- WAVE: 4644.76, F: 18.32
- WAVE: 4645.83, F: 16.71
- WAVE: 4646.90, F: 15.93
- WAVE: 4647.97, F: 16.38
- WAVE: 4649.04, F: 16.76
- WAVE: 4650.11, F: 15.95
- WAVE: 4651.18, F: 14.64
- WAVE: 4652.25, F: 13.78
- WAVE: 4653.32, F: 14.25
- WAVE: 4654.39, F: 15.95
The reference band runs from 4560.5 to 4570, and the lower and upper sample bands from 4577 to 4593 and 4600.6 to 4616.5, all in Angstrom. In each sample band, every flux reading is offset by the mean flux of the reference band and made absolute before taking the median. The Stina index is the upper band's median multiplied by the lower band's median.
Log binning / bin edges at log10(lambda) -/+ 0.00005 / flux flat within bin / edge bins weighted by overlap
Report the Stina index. 3.6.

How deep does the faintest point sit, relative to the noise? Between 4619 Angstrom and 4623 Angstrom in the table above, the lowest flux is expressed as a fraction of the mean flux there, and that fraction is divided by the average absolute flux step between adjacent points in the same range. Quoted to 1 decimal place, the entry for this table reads 5.4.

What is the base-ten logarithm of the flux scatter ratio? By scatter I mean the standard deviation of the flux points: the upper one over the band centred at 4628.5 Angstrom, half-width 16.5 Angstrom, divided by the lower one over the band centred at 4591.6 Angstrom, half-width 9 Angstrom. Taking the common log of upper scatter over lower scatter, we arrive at 0.2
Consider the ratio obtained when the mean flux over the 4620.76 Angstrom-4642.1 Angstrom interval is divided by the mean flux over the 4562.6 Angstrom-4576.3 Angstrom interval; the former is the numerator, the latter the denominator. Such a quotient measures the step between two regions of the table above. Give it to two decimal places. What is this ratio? 0.89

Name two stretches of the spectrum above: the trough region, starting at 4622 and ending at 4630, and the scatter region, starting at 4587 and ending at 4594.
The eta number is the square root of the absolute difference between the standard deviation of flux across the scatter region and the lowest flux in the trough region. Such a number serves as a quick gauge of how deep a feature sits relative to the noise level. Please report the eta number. 3.84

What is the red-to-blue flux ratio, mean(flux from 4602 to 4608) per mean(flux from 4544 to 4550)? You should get 1.12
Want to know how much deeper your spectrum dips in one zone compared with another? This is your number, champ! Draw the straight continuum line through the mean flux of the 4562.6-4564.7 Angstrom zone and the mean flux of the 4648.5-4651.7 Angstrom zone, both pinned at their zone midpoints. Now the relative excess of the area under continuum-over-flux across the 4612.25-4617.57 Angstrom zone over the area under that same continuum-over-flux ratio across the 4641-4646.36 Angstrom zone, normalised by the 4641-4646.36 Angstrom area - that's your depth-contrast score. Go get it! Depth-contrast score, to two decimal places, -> -0.05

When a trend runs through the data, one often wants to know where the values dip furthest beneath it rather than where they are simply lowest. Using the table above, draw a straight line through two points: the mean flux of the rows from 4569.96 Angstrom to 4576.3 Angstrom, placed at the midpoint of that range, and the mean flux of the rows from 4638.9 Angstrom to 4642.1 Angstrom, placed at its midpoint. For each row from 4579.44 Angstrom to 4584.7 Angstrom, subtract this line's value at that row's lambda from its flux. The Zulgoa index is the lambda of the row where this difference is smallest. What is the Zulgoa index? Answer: 4579.97 Angstrom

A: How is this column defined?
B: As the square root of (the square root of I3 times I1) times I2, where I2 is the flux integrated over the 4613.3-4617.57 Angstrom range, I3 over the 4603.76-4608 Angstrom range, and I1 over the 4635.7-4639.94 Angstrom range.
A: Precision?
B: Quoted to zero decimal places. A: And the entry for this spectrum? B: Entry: 80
